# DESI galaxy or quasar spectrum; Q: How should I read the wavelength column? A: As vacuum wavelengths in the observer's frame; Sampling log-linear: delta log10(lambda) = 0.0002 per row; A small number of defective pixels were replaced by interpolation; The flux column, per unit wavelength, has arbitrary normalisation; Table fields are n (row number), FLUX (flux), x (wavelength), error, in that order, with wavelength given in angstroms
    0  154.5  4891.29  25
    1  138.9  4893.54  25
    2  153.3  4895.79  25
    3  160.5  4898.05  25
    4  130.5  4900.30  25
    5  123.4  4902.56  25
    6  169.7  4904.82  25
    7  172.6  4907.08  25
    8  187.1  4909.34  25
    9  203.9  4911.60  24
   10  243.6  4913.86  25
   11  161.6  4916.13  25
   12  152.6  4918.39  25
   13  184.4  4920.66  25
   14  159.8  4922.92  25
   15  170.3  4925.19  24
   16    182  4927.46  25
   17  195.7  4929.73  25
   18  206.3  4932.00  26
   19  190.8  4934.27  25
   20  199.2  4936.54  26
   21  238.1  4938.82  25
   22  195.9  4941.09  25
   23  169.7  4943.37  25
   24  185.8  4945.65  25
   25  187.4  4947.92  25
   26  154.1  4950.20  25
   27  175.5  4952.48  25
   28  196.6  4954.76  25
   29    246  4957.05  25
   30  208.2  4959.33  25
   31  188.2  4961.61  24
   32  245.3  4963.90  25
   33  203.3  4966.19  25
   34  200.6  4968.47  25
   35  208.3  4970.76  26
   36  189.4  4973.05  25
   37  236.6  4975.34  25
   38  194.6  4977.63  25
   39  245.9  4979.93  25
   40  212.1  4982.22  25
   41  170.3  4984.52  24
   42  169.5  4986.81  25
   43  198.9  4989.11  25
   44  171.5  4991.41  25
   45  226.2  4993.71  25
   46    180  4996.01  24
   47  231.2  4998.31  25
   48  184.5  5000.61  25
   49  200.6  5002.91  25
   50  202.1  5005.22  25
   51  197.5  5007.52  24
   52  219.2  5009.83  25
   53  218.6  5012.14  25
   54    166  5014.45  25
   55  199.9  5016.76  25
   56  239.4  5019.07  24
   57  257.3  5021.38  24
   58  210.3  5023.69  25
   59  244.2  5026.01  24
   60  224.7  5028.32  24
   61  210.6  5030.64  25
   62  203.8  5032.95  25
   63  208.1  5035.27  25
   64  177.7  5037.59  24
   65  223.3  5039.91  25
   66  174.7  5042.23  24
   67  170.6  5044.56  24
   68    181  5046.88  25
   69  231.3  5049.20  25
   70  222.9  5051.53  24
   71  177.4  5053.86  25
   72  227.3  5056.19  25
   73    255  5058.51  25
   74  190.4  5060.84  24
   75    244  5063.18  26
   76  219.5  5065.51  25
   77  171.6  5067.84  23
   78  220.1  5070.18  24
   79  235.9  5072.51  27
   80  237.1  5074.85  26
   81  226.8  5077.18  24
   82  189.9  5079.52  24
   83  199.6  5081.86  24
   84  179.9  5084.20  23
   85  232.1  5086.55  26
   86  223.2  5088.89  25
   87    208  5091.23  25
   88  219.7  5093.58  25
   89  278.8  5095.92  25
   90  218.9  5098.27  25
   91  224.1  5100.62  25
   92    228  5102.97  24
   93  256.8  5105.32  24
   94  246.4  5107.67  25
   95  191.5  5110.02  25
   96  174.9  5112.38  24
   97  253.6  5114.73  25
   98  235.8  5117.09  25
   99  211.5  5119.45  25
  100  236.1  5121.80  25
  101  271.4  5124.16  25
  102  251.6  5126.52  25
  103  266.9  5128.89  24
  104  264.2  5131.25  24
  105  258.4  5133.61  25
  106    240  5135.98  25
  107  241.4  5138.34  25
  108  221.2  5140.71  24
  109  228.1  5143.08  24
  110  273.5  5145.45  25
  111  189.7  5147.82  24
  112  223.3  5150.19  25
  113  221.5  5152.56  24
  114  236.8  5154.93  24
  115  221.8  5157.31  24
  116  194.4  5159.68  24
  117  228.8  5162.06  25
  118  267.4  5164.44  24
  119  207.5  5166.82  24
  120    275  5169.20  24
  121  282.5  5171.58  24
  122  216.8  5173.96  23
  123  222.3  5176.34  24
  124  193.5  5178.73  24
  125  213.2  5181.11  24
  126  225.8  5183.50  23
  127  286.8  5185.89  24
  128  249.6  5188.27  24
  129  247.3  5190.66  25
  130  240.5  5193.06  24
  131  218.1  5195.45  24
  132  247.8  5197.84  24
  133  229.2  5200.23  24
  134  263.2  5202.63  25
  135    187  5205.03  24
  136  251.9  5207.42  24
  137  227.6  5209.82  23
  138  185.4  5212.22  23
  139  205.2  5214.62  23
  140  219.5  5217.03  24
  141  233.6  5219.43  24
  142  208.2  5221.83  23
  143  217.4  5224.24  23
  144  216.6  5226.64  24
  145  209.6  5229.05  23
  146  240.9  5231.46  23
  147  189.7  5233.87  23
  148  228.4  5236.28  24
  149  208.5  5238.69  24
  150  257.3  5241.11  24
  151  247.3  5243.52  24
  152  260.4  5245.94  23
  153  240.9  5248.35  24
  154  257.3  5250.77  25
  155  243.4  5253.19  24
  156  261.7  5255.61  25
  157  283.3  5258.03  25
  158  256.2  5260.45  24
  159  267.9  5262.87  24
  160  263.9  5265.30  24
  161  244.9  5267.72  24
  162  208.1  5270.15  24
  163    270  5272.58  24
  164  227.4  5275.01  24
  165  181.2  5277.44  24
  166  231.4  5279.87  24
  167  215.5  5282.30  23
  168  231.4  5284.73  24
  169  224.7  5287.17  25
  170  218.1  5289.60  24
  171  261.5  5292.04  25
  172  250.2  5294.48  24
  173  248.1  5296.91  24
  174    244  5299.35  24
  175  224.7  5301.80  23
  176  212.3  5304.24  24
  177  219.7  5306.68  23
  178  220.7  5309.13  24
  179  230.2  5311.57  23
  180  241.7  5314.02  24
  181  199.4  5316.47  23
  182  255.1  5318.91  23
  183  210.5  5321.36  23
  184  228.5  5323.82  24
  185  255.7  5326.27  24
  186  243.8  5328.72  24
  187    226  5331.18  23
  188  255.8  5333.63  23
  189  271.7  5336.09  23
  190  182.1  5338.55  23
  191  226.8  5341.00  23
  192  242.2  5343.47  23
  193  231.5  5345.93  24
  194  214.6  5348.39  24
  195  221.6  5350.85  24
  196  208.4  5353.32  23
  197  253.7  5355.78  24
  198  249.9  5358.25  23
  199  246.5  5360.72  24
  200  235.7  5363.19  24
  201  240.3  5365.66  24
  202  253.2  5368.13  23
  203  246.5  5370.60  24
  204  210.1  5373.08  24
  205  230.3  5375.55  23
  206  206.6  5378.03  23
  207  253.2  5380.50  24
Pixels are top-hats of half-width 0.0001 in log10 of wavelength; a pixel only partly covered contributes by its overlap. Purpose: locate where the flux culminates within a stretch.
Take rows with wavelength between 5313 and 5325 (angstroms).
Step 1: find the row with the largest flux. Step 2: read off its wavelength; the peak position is 5318.91 angstroms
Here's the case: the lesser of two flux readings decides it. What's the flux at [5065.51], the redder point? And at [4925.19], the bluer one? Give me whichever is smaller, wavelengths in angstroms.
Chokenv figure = 170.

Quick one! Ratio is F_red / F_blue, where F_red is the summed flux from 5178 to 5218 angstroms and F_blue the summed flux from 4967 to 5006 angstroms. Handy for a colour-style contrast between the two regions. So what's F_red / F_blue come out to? 1.14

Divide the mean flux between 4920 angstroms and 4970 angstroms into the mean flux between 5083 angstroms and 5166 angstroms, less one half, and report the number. 0.69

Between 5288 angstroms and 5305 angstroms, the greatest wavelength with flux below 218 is 5304.24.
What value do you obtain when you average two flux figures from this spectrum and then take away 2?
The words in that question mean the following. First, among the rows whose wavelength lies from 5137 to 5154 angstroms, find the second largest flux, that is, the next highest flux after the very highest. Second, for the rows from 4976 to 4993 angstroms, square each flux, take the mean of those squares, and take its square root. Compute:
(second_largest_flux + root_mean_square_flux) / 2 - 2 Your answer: 217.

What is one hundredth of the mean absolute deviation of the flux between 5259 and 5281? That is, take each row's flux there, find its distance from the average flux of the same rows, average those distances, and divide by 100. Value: 0.240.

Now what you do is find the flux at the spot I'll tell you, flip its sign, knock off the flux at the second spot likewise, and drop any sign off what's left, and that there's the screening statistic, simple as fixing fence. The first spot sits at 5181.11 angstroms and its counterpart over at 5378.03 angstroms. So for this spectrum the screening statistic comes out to 420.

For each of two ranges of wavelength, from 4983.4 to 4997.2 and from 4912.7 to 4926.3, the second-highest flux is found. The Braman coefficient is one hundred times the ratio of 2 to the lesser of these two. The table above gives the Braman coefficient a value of 1.085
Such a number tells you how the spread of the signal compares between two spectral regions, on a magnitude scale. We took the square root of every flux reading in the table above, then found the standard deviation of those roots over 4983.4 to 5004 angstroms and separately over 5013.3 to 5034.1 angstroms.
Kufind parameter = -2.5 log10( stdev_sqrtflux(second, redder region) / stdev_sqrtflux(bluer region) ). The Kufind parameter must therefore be -0.14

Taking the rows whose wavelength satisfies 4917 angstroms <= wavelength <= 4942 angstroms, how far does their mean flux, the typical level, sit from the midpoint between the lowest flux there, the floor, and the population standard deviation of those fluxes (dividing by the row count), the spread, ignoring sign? 101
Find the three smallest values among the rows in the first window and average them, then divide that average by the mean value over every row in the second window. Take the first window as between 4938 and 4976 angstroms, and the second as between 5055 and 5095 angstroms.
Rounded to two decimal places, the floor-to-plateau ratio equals 0.77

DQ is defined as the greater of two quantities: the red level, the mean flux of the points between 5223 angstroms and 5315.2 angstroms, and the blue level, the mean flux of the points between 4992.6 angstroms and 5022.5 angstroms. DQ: 236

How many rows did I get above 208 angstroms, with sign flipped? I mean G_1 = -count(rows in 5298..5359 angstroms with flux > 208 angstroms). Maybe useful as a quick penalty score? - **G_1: -23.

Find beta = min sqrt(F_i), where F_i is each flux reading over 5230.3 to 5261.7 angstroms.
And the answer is 13.8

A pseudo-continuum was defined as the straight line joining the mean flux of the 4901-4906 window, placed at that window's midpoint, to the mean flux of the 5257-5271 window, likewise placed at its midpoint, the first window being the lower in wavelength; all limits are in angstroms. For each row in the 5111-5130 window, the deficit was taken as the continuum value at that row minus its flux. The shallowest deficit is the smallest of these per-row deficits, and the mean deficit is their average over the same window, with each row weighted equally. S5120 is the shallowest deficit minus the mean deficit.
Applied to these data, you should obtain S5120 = -33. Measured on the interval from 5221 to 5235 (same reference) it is -26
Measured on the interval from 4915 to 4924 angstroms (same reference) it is -19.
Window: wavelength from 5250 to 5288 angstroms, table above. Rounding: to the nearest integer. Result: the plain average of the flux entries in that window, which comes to 242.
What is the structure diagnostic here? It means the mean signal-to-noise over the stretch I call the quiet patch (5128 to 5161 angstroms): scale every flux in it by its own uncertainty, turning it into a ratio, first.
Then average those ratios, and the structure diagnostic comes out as 9.6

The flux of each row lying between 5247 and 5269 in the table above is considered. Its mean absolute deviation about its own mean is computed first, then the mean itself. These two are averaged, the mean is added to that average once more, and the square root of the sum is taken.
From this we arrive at 19.8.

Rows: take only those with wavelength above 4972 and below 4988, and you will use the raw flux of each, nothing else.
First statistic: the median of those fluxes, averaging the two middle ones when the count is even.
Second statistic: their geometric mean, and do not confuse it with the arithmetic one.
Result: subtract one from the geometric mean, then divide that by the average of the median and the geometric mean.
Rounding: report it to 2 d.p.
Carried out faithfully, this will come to 1.01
